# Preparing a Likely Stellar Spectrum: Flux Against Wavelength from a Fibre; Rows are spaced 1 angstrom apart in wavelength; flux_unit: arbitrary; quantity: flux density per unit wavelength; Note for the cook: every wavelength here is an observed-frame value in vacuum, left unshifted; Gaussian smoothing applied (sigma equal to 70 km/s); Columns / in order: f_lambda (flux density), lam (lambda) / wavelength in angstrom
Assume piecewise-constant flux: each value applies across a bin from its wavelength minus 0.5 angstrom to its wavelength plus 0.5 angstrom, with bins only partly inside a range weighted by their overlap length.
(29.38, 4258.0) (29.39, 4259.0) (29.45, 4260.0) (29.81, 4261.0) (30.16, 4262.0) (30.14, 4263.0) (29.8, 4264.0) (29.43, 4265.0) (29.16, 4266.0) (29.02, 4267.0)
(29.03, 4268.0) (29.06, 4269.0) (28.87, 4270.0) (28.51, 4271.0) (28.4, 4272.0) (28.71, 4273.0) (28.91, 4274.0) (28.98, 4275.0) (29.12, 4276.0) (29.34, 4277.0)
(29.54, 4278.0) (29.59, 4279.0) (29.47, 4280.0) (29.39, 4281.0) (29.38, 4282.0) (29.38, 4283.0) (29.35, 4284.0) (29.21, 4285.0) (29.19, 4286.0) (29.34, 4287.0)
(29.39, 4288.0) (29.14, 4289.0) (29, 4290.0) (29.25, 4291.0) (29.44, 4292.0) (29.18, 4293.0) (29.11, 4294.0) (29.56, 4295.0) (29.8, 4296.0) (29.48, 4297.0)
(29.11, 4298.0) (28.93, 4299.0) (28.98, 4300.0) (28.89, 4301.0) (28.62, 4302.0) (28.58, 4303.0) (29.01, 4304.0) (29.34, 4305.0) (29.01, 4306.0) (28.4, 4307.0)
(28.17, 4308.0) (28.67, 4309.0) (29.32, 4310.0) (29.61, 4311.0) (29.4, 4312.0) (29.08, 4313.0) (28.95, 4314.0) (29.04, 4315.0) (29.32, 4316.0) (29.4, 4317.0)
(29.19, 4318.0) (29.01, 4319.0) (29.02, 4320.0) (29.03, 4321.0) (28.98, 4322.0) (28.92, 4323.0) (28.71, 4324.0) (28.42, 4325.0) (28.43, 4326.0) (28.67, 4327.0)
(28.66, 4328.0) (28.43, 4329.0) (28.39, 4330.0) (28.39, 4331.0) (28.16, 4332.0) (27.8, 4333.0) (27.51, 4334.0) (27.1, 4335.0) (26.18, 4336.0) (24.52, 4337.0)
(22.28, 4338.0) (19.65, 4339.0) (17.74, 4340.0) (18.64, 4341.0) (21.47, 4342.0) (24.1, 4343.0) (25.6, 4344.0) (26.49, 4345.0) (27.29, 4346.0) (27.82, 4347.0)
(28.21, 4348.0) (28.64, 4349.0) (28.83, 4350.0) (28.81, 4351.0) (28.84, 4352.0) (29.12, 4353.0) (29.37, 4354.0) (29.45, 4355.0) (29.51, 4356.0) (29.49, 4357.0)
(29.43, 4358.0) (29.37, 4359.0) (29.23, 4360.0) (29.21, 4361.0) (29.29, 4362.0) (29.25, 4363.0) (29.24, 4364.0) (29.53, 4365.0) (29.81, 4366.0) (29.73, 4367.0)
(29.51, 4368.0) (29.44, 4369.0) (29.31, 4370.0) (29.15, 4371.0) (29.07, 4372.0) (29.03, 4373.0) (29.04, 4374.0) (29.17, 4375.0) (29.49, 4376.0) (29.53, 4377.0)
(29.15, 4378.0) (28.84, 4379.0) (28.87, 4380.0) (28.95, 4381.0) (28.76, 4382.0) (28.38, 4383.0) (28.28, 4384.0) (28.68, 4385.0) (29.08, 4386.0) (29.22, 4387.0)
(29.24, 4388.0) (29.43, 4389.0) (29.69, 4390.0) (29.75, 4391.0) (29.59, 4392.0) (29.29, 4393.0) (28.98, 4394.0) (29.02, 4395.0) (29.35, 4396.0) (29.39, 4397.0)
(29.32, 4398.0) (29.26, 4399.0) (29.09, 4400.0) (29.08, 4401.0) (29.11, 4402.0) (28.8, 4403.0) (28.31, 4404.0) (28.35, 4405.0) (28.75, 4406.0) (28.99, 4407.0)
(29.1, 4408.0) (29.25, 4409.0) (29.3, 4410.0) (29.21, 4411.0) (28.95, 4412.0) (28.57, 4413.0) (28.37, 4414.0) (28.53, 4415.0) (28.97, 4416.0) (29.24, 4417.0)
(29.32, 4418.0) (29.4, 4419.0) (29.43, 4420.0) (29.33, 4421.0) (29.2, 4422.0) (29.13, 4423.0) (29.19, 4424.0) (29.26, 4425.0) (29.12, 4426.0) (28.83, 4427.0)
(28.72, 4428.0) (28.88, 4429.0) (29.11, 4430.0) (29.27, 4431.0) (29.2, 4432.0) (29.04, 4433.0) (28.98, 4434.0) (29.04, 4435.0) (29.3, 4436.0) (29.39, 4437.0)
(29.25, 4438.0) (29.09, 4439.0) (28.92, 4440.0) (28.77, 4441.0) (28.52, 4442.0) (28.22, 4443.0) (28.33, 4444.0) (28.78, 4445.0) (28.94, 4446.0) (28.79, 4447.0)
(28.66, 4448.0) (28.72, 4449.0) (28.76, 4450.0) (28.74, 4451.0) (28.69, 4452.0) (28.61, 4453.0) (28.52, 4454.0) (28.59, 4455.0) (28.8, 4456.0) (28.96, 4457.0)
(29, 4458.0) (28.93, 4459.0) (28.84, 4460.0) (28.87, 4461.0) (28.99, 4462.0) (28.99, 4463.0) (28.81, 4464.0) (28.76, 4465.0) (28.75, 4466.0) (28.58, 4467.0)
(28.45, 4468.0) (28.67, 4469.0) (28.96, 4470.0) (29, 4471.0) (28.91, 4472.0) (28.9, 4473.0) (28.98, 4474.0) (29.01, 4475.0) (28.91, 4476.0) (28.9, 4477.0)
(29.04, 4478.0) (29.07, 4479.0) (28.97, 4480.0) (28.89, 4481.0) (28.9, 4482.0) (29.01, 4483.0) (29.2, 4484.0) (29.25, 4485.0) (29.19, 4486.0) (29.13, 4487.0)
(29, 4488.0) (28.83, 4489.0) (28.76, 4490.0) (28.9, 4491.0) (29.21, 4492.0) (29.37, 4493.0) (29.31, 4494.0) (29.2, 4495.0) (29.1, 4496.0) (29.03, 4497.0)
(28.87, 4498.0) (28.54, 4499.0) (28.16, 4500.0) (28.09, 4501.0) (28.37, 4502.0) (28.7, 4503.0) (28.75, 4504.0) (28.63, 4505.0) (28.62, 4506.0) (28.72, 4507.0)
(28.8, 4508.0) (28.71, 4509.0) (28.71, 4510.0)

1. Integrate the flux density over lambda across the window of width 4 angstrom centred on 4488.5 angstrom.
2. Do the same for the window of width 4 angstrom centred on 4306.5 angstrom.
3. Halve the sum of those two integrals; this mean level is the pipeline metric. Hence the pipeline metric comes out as 115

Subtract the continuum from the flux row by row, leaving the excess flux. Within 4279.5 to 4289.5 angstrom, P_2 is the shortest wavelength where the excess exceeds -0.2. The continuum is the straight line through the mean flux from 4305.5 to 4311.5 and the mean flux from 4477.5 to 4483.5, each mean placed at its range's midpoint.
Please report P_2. 4280.0 angstrom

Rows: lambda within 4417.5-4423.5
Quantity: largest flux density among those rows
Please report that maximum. 29.43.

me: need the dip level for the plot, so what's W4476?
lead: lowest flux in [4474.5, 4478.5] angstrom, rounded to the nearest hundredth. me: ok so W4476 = 28.90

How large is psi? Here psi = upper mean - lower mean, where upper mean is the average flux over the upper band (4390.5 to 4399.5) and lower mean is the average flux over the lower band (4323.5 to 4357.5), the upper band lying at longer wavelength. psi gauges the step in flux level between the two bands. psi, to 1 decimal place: 2.5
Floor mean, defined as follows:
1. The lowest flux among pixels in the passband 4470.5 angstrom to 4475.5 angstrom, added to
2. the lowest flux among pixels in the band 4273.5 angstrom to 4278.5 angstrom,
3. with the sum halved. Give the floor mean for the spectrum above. 28.9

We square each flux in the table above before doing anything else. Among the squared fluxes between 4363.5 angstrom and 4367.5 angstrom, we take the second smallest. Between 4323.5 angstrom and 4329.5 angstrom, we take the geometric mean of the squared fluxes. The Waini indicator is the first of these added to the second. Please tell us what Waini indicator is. 1687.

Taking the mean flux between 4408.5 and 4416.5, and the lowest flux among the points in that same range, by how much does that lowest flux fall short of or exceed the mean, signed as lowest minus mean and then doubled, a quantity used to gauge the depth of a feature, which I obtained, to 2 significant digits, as -1.0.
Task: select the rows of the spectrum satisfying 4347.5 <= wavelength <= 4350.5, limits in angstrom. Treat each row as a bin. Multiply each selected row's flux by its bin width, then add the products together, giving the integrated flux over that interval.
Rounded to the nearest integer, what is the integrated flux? 86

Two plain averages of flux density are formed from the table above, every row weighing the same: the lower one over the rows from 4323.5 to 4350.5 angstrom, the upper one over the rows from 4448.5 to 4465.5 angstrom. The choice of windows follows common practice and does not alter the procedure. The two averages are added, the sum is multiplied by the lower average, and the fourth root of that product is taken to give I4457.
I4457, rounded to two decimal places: 6.16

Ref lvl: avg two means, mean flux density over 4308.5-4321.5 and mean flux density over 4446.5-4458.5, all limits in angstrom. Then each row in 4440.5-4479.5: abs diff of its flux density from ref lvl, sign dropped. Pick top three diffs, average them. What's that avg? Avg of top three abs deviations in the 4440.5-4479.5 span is 0.61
